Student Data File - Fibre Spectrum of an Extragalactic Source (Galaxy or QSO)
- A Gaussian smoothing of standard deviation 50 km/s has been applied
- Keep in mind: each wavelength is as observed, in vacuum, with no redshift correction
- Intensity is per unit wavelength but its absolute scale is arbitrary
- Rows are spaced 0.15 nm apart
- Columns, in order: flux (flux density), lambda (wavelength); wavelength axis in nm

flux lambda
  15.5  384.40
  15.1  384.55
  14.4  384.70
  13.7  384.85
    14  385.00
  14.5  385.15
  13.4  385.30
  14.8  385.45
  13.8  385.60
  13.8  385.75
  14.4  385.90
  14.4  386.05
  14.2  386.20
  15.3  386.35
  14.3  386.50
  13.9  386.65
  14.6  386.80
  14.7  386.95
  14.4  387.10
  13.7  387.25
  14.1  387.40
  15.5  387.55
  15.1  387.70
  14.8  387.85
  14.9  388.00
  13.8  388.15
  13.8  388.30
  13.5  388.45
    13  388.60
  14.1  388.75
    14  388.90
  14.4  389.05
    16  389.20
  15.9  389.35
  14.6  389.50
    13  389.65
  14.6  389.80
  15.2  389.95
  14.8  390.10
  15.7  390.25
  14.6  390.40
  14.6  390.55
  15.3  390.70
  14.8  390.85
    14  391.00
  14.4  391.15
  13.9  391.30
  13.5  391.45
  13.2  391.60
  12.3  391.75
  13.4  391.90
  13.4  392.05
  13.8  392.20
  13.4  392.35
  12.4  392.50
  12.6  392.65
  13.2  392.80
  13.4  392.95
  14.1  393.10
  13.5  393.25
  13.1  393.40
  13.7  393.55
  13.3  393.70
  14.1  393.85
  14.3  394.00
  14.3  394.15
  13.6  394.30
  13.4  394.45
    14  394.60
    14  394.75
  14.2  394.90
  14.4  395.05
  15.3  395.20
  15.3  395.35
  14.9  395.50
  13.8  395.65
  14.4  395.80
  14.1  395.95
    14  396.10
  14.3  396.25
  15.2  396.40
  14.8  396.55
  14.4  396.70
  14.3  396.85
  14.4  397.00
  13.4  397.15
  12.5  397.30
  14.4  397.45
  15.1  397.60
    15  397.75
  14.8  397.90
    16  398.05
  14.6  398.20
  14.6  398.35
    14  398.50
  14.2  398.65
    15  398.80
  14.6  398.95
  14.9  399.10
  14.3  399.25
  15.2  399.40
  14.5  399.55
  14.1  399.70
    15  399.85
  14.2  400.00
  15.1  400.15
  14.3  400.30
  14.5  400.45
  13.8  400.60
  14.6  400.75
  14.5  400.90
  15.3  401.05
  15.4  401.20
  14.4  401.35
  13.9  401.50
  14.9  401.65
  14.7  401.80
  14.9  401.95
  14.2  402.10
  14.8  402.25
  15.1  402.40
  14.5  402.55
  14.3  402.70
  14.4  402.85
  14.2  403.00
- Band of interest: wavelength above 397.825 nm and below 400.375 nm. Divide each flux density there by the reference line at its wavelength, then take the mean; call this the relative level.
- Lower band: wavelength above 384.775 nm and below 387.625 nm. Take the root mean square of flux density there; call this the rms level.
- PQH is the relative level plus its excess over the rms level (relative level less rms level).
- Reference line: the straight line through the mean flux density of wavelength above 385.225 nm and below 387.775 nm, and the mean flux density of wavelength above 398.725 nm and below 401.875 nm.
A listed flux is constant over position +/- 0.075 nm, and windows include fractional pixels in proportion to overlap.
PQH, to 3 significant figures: -12.3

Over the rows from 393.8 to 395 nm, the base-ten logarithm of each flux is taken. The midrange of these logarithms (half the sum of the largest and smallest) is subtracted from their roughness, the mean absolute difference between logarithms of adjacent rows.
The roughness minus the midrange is -1.13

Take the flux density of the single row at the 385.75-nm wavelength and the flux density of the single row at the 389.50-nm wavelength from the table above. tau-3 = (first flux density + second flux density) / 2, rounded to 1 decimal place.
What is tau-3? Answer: 14.2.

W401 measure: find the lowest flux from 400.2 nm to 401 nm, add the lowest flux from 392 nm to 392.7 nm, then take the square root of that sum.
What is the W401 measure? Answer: 5.12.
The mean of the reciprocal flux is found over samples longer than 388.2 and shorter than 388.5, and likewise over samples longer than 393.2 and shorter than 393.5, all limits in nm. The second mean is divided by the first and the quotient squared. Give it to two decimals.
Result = 1.05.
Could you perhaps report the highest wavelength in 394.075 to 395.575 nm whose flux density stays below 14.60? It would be 395.05 nm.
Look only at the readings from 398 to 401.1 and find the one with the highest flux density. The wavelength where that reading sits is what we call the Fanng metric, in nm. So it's 398.05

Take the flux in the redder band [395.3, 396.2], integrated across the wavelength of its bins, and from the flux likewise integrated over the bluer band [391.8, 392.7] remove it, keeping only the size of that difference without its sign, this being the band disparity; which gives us 1.1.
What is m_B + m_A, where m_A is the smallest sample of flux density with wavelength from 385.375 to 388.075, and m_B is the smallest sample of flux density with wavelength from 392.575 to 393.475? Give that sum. 26.3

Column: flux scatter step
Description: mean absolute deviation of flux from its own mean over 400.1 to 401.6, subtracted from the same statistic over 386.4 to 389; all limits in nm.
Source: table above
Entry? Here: 0.093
